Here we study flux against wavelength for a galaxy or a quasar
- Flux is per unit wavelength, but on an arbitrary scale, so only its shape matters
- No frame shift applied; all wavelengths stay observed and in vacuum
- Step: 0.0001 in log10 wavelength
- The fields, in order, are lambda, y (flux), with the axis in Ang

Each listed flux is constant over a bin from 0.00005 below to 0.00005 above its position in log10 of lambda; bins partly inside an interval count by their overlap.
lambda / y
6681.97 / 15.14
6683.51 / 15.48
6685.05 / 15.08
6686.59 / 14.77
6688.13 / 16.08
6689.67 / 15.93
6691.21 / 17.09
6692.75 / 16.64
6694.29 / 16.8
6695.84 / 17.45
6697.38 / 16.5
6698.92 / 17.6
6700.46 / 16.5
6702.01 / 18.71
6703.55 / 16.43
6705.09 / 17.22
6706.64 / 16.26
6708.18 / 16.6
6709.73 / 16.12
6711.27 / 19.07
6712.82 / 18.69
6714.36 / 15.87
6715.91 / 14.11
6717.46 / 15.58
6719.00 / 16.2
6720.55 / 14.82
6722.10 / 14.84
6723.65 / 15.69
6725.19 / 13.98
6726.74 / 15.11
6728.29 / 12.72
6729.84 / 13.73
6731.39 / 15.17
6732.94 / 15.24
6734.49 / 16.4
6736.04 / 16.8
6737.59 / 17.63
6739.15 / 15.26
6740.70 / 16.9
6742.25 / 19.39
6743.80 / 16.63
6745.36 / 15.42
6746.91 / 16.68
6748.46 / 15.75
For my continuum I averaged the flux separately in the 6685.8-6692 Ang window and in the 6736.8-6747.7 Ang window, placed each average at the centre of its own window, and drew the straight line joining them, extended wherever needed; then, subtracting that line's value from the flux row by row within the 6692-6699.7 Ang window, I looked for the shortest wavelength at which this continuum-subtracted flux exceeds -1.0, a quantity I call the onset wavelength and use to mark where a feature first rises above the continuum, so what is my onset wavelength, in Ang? 6692.75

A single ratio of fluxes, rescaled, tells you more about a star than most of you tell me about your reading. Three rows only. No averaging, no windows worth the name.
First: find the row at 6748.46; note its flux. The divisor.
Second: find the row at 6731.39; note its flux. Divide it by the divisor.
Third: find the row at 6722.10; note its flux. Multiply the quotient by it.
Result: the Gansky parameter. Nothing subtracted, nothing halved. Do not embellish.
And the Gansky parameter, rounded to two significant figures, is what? 14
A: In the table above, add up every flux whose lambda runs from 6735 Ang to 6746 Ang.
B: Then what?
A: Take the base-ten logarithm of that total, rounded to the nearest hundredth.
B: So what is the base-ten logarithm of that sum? 2.07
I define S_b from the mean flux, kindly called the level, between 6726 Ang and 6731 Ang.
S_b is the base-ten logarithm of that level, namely 1.14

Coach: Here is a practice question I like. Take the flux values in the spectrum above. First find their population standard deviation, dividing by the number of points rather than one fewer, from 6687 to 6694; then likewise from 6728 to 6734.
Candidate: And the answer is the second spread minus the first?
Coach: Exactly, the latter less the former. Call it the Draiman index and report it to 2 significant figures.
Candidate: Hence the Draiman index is 0.59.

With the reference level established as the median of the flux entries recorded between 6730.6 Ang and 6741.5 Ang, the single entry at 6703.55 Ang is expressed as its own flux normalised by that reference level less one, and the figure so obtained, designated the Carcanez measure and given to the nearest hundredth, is 0.00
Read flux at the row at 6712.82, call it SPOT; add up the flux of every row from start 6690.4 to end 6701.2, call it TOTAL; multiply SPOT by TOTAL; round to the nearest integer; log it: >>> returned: 2216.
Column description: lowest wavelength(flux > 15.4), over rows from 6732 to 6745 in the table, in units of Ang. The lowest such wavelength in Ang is 6734.49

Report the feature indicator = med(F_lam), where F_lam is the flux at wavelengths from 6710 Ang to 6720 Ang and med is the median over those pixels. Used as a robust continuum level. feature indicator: 16.0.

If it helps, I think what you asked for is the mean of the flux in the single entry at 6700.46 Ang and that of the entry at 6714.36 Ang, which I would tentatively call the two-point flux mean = 16.2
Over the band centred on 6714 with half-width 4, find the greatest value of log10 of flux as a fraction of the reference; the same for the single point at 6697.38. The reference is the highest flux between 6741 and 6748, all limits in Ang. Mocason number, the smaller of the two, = -0.070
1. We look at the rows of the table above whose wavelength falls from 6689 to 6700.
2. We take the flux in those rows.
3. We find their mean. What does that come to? 16.9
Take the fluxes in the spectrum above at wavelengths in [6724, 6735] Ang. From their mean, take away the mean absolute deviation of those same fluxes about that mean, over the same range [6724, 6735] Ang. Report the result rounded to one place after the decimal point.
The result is 13.6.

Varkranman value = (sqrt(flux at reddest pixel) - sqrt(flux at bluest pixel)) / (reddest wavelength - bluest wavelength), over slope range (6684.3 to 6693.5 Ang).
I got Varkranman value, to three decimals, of 0.025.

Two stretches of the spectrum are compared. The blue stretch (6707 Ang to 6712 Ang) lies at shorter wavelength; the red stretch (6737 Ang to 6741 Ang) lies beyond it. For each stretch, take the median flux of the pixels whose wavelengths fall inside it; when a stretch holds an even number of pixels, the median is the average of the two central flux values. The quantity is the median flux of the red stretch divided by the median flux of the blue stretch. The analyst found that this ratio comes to 1.02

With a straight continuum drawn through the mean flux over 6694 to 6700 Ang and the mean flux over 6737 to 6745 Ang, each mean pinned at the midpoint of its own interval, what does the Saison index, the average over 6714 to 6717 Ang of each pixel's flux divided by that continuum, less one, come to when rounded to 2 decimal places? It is -0.12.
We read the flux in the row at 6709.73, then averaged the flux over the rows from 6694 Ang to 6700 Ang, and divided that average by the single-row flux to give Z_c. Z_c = 1.06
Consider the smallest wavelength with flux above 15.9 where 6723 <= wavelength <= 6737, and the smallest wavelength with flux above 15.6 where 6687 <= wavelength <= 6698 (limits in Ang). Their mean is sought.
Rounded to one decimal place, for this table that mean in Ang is 6711.3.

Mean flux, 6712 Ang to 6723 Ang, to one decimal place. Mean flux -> 15.7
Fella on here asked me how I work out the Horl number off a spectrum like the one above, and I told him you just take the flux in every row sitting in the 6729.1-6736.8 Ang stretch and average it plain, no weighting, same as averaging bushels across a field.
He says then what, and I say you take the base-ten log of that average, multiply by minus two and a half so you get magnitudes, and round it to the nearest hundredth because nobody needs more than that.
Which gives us -2.97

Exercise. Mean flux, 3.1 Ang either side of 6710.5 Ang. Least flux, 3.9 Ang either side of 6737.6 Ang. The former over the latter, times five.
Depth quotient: 5.8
